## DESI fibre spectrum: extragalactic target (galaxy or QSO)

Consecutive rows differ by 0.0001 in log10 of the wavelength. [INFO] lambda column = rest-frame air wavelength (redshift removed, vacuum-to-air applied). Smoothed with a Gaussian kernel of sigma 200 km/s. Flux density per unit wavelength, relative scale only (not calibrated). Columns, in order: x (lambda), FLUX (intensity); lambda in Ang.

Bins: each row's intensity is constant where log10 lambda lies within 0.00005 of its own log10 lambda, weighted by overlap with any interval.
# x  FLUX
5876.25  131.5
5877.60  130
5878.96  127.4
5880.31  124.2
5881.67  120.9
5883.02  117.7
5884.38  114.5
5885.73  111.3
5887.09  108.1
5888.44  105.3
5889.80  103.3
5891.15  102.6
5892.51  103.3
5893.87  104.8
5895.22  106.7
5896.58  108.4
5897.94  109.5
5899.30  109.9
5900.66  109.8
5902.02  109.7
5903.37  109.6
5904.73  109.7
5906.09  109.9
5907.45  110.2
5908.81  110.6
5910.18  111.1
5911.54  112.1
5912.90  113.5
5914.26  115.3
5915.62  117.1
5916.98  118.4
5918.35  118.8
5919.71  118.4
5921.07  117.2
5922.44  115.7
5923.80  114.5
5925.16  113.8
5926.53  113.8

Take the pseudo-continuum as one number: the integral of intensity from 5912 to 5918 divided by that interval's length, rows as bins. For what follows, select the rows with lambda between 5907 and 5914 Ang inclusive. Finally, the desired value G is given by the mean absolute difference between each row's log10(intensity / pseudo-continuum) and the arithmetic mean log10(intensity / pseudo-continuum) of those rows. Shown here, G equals 0.0040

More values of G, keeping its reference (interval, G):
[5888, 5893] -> 0.0035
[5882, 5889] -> 0.0147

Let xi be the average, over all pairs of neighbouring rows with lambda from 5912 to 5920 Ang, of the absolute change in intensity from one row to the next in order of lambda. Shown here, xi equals 1.1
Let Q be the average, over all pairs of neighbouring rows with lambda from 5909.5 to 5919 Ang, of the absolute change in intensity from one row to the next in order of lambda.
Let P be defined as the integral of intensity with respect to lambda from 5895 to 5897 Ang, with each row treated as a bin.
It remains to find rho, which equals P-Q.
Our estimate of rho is 214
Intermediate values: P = 215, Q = 1.3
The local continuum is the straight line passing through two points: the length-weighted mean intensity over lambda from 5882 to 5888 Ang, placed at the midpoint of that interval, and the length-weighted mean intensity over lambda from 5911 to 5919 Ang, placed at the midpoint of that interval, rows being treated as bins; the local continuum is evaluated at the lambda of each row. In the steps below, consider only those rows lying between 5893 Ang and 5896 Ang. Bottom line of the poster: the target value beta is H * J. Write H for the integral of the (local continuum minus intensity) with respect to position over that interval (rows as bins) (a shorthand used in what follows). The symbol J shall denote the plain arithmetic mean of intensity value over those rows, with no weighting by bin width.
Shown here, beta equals 2651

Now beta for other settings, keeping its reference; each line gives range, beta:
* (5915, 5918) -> -641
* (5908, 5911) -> 1504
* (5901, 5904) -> 1682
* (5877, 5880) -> -5997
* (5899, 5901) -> 1030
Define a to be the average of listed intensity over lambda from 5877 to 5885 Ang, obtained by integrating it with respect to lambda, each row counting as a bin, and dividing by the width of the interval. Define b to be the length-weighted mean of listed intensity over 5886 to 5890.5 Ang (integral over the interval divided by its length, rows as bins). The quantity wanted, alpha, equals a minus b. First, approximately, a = 122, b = 106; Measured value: 16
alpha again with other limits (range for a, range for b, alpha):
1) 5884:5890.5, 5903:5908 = -2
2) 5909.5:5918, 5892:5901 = 7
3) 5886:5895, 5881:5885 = -13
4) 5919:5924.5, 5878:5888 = -1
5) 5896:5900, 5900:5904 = -1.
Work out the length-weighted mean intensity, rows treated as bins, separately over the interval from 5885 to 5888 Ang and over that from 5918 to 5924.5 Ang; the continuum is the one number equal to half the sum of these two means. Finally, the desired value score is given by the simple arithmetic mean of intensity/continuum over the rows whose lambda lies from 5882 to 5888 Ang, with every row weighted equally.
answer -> 1.00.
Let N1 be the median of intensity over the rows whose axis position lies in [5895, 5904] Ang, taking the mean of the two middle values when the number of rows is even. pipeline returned 110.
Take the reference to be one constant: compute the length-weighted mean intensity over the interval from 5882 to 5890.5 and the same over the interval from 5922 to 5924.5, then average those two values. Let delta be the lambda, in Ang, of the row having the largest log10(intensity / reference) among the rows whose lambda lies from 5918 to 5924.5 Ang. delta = 5918.35 Ang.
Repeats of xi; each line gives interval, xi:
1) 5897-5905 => 0.2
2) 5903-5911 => 0.3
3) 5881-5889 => 3.1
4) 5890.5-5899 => 1.4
